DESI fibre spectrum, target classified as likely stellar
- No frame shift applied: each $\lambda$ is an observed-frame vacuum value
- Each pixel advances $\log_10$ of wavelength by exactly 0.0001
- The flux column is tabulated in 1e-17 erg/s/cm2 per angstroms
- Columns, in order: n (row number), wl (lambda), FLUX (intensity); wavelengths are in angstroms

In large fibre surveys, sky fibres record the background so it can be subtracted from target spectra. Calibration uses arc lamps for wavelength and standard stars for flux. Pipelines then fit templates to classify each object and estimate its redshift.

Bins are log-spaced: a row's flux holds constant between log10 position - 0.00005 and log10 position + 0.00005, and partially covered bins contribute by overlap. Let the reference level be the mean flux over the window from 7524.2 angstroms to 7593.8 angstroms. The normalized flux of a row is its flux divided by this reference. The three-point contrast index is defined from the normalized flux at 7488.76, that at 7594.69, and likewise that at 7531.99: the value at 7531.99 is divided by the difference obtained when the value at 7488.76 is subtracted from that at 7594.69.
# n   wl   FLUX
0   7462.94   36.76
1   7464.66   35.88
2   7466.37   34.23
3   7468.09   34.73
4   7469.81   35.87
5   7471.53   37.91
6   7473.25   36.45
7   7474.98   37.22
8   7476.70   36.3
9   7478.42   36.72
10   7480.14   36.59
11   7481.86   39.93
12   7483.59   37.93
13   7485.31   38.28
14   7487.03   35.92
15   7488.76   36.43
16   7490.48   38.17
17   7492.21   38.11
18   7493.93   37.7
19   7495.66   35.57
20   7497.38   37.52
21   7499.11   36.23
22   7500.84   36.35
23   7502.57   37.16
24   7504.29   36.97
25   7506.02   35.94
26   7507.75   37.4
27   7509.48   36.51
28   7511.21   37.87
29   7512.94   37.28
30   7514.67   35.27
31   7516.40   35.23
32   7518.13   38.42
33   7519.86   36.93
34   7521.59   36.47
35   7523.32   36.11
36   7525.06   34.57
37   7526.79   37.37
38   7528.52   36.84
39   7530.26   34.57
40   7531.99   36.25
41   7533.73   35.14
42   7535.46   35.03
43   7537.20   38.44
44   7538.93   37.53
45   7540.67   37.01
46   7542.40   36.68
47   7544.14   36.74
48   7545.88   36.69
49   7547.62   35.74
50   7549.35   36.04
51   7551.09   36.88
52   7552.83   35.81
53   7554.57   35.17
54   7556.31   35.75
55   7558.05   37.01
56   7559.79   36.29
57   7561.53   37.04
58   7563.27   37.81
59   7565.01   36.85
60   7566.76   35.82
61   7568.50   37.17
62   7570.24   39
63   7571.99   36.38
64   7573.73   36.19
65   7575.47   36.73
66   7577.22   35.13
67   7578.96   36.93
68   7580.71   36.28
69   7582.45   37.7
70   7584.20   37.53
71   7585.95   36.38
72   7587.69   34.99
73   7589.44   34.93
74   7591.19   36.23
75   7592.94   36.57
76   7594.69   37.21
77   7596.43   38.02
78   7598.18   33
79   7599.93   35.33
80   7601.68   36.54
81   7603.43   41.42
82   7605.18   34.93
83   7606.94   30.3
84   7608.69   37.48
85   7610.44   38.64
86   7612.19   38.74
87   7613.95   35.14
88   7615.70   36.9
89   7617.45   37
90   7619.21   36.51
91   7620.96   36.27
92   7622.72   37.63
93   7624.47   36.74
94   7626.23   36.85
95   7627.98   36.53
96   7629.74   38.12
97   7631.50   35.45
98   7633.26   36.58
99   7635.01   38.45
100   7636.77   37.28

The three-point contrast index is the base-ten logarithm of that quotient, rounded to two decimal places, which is 1.67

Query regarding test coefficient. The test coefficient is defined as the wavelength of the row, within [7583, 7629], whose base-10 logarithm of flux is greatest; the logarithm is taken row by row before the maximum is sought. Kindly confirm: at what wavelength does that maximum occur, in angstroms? 7603.43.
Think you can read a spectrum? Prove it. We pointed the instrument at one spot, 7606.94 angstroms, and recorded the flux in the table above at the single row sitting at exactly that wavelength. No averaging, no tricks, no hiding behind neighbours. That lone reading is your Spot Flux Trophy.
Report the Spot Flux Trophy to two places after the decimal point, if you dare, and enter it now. 30.30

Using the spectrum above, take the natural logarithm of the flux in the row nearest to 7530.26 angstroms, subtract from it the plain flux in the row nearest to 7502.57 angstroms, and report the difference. -33.6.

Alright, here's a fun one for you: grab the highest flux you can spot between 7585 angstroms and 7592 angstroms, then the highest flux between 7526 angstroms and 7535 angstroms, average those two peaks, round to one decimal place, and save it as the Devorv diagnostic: 36.9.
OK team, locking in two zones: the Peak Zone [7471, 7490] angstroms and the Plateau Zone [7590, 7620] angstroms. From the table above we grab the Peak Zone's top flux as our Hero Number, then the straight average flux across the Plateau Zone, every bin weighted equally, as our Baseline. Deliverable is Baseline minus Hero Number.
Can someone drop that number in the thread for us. -3.5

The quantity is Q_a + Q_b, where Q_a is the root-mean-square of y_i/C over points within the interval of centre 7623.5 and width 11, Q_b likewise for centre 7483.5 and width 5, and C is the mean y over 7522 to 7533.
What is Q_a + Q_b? 2.10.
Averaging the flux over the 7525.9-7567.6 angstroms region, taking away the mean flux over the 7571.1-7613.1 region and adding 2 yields 2.04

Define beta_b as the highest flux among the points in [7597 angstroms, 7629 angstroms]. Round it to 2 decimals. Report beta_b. 41.42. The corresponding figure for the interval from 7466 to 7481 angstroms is 37.91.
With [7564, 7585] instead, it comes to 39.00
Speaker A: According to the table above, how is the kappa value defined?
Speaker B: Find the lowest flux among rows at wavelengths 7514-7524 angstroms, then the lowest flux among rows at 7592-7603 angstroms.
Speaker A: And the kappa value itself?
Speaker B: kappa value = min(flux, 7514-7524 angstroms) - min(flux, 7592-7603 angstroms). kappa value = 2.2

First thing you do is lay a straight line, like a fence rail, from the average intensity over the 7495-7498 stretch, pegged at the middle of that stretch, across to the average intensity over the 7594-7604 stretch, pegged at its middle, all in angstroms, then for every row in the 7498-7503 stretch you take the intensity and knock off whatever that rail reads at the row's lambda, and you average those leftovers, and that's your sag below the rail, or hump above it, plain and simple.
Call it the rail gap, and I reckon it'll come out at 0.0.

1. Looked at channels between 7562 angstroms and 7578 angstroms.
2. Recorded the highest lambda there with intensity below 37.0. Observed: 7577.22 angstroms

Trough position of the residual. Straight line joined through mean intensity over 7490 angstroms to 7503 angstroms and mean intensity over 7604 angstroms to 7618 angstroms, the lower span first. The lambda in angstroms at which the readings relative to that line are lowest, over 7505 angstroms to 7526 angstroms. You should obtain 7525.06 angstroms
